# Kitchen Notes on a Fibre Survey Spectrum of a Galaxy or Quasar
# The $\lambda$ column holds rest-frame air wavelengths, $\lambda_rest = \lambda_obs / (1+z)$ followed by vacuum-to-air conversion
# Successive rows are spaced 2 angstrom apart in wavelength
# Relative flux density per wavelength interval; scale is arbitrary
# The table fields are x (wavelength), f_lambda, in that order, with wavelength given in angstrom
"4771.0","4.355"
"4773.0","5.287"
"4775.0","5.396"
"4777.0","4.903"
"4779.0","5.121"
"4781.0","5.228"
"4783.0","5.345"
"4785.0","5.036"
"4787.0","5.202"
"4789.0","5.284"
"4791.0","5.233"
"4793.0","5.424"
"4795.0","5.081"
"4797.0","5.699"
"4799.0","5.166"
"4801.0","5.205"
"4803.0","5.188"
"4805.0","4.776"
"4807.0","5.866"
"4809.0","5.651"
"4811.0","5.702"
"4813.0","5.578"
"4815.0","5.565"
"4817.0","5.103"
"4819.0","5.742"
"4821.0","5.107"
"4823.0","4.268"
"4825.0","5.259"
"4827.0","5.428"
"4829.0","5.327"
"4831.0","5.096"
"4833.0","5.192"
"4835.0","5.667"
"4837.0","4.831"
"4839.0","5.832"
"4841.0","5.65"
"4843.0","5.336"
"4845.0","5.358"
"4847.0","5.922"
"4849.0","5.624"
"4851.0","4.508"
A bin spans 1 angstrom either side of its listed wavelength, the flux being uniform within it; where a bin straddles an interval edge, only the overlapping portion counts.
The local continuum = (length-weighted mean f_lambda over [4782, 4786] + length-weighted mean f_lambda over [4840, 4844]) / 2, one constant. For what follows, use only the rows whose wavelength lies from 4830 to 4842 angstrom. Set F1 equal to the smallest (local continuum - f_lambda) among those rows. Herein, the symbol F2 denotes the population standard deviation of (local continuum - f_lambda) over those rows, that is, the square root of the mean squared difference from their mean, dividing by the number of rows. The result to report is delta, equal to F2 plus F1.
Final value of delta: -0.130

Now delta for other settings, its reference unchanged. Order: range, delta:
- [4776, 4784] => 0.160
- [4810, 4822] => -0.137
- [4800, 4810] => -0.141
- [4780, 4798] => -0.171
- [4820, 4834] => 0.269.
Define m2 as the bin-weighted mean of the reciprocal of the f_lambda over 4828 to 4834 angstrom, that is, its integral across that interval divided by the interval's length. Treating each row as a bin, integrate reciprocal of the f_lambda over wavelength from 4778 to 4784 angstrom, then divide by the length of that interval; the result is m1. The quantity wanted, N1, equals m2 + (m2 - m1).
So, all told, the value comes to 0.19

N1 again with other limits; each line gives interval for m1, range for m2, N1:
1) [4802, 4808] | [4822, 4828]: 0.21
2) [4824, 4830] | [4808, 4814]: 0.17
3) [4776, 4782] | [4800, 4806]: 0.20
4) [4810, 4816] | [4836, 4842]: 0.19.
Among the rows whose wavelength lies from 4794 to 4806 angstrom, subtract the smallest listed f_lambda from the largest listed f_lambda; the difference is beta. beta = 0.92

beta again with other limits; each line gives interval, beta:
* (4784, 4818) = 1.09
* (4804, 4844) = 1.60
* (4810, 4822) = 0.64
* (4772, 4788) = 0.49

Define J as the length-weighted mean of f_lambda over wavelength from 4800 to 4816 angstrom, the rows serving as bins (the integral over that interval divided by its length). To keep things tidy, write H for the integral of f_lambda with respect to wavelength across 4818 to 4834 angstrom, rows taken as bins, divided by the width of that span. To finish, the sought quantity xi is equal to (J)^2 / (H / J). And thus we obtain 31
